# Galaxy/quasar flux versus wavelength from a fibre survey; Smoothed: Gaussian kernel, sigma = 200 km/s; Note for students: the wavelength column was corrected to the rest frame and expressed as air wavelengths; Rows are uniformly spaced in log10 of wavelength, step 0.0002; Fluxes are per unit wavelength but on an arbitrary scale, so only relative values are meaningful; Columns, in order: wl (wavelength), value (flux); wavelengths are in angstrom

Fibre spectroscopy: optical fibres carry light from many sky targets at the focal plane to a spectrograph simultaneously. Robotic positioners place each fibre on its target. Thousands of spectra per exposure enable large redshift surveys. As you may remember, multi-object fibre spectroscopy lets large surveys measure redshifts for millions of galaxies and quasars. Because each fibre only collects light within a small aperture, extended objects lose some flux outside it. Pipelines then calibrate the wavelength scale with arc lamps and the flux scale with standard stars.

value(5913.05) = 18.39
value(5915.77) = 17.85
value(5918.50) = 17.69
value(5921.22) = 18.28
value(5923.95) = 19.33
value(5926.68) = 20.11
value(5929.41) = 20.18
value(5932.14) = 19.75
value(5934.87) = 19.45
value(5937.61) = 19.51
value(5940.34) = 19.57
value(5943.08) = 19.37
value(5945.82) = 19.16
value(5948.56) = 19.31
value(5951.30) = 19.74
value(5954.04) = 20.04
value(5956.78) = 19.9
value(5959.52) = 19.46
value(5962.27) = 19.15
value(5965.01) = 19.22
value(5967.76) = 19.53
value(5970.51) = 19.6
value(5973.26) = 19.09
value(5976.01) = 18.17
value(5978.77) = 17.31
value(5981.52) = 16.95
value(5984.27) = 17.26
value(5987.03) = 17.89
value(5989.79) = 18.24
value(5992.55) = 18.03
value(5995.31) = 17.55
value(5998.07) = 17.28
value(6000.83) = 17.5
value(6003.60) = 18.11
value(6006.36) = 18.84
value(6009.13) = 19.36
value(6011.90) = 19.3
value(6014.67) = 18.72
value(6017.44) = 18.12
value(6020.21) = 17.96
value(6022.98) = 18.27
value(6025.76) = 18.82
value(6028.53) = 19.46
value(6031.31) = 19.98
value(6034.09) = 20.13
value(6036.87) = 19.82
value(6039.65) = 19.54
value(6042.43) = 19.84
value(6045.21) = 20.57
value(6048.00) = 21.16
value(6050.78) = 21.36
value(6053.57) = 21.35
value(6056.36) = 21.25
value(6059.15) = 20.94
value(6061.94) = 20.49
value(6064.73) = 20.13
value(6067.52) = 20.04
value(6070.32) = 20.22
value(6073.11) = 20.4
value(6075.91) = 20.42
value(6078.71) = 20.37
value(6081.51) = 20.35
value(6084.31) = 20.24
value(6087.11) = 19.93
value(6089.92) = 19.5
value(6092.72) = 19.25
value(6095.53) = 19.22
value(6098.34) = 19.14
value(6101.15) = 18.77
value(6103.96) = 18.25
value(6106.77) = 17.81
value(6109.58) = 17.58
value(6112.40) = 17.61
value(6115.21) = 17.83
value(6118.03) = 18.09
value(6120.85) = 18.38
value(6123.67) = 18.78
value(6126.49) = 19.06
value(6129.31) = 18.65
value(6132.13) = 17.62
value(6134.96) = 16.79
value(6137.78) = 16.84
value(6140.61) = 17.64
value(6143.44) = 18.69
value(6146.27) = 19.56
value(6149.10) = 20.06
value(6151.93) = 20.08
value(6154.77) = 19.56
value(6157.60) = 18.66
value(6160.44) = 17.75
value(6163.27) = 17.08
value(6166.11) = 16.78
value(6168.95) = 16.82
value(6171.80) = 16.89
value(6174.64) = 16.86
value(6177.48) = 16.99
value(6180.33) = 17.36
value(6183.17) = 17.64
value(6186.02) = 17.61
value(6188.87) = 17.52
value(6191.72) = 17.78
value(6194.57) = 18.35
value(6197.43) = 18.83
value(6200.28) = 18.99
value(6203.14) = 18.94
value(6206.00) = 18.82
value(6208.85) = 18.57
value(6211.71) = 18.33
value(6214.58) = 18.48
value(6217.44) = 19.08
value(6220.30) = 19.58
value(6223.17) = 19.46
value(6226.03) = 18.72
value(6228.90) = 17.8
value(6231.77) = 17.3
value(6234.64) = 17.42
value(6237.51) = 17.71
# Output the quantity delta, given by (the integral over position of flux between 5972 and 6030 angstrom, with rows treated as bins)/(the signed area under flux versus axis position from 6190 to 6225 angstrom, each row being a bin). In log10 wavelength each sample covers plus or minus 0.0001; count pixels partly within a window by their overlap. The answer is 1.6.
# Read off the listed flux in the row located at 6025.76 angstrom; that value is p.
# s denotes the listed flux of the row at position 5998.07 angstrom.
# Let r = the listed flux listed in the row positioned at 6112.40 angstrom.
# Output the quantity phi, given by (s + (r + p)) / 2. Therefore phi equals 26.9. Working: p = 18.82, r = 17.61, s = 17.28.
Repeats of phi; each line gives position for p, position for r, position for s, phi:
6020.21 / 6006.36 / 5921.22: 27.5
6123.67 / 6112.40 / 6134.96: 26.6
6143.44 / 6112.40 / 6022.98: 27.3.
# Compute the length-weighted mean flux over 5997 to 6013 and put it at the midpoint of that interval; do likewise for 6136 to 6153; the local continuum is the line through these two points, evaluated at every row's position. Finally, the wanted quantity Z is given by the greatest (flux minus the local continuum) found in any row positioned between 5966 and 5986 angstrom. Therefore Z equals 1.3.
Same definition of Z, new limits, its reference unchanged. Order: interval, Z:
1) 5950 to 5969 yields 1.8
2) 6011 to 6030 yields 1.0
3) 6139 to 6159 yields 1.3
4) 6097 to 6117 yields 0.5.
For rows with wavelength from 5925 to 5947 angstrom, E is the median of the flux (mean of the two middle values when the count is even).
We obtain 19.5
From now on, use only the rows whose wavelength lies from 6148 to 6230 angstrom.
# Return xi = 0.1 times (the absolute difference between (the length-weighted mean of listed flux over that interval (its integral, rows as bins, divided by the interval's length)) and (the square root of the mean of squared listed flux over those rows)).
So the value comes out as 0.0030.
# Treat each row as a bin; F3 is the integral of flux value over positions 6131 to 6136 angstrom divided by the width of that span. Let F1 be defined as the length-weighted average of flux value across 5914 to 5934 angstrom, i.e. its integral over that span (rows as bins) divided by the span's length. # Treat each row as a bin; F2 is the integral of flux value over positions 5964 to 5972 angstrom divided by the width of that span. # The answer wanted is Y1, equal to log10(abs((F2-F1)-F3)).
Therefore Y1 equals 1.22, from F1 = 19.0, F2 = 19.4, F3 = 17.2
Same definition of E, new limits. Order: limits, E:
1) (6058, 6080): 20.4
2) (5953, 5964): 19.7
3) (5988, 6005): 17.8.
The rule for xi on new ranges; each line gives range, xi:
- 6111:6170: 0.0019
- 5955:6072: 0.0027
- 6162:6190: 0.0008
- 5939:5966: 0.0003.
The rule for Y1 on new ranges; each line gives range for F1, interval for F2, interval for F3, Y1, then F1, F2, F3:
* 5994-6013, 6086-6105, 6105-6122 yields 1.23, 18.3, 19.1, 17.9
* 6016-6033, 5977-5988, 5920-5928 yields 1.32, 18.8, 17.4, 19.2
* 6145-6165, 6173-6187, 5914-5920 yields 1.29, 18.9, 17.3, 17.8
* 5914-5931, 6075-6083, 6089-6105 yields 1.24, 18.9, 20.4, 19.0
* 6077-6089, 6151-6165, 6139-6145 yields 1.30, 20.2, 18.5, 18.1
